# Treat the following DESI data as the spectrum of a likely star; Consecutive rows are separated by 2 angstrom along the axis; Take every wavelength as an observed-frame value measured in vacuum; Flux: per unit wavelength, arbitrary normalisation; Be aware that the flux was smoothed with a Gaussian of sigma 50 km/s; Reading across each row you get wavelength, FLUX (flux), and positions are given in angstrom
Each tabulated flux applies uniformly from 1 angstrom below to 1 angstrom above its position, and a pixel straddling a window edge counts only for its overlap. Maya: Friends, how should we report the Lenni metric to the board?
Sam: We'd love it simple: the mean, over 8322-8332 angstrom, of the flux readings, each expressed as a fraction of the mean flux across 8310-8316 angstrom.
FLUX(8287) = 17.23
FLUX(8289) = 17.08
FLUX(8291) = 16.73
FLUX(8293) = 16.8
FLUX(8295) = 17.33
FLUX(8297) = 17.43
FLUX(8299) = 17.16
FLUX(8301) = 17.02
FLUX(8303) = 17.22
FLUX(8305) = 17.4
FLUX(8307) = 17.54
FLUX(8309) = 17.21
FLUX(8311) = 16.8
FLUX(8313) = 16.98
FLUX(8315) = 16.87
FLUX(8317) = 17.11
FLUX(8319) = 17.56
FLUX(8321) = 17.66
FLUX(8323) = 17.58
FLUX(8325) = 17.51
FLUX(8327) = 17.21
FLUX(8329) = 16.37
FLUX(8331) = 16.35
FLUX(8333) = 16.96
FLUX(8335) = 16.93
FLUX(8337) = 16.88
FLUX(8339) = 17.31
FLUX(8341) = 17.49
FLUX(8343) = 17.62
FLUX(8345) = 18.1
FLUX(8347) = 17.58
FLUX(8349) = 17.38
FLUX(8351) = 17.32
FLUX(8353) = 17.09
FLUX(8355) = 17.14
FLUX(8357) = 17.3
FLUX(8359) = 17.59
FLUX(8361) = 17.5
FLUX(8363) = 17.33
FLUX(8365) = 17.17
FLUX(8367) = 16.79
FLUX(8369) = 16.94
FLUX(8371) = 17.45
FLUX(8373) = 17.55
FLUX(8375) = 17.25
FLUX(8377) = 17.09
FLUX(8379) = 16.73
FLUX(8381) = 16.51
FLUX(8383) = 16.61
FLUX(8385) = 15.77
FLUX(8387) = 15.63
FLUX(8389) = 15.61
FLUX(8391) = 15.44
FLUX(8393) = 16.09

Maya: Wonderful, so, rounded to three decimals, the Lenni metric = 1.007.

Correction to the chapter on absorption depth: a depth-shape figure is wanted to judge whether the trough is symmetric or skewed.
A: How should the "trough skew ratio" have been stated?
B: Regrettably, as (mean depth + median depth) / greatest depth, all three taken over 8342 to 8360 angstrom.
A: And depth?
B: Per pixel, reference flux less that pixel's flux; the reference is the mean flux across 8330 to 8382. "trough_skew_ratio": -3.7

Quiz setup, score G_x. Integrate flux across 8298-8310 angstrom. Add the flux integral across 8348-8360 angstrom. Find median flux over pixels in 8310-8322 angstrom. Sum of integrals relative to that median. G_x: 24.3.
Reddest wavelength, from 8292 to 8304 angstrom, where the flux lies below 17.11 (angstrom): 8301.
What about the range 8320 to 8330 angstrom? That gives 8329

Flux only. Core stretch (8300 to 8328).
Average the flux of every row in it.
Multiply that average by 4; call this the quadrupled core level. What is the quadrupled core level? 69.0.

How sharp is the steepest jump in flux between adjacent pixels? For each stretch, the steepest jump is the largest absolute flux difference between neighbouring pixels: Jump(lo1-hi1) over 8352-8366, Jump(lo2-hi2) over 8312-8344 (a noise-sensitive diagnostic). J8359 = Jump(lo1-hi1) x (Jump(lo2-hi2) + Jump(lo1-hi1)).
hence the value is 0.3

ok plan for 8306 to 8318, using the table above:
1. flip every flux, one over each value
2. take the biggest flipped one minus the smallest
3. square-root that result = 0.0501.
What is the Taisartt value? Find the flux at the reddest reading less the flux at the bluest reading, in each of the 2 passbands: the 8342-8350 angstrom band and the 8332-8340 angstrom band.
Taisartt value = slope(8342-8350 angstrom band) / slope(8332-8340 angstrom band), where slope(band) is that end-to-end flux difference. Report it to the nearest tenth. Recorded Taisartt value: -0.7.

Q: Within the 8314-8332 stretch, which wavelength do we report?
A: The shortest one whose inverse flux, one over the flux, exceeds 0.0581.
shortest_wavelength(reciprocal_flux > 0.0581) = 8315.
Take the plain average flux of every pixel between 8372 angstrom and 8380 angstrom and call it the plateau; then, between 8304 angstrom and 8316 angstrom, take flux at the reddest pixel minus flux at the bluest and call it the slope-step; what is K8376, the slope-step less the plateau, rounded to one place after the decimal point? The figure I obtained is -17.7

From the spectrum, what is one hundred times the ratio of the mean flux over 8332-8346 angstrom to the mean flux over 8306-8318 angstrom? 101.4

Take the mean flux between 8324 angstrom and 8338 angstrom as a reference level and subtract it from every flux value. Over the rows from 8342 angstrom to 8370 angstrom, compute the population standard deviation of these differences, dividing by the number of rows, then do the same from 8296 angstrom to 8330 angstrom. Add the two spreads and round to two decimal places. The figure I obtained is 0.64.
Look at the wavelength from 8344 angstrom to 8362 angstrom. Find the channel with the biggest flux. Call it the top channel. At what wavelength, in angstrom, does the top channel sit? 8345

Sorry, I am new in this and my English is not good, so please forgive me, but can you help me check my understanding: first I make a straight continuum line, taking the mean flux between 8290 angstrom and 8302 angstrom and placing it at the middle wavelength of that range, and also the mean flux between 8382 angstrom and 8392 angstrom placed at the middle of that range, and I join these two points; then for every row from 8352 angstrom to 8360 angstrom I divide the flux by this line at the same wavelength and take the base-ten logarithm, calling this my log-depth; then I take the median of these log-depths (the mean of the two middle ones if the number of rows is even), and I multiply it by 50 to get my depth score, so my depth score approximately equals 1.3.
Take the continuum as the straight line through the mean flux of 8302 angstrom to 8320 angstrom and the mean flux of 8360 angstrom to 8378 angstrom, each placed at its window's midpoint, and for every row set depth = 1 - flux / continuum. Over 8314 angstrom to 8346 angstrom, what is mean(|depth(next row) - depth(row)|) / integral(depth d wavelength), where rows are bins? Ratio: -0.5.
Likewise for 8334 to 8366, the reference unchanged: 0.0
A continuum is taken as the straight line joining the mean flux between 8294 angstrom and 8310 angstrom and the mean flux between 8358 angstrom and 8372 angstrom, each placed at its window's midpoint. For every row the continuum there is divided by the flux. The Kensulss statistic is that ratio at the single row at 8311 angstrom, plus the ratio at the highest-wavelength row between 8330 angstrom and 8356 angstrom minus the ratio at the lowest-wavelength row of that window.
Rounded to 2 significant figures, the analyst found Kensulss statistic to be 0.98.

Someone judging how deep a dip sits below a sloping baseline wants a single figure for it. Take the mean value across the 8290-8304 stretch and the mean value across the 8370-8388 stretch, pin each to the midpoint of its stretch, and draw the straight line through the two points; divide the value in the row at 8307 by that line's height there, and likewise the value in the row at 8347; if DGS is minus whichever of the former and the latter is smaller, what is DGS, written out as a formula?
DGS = -1.03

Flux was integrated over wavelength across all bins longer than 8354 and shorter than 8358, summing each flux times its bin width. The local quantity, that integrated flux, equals 68.9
